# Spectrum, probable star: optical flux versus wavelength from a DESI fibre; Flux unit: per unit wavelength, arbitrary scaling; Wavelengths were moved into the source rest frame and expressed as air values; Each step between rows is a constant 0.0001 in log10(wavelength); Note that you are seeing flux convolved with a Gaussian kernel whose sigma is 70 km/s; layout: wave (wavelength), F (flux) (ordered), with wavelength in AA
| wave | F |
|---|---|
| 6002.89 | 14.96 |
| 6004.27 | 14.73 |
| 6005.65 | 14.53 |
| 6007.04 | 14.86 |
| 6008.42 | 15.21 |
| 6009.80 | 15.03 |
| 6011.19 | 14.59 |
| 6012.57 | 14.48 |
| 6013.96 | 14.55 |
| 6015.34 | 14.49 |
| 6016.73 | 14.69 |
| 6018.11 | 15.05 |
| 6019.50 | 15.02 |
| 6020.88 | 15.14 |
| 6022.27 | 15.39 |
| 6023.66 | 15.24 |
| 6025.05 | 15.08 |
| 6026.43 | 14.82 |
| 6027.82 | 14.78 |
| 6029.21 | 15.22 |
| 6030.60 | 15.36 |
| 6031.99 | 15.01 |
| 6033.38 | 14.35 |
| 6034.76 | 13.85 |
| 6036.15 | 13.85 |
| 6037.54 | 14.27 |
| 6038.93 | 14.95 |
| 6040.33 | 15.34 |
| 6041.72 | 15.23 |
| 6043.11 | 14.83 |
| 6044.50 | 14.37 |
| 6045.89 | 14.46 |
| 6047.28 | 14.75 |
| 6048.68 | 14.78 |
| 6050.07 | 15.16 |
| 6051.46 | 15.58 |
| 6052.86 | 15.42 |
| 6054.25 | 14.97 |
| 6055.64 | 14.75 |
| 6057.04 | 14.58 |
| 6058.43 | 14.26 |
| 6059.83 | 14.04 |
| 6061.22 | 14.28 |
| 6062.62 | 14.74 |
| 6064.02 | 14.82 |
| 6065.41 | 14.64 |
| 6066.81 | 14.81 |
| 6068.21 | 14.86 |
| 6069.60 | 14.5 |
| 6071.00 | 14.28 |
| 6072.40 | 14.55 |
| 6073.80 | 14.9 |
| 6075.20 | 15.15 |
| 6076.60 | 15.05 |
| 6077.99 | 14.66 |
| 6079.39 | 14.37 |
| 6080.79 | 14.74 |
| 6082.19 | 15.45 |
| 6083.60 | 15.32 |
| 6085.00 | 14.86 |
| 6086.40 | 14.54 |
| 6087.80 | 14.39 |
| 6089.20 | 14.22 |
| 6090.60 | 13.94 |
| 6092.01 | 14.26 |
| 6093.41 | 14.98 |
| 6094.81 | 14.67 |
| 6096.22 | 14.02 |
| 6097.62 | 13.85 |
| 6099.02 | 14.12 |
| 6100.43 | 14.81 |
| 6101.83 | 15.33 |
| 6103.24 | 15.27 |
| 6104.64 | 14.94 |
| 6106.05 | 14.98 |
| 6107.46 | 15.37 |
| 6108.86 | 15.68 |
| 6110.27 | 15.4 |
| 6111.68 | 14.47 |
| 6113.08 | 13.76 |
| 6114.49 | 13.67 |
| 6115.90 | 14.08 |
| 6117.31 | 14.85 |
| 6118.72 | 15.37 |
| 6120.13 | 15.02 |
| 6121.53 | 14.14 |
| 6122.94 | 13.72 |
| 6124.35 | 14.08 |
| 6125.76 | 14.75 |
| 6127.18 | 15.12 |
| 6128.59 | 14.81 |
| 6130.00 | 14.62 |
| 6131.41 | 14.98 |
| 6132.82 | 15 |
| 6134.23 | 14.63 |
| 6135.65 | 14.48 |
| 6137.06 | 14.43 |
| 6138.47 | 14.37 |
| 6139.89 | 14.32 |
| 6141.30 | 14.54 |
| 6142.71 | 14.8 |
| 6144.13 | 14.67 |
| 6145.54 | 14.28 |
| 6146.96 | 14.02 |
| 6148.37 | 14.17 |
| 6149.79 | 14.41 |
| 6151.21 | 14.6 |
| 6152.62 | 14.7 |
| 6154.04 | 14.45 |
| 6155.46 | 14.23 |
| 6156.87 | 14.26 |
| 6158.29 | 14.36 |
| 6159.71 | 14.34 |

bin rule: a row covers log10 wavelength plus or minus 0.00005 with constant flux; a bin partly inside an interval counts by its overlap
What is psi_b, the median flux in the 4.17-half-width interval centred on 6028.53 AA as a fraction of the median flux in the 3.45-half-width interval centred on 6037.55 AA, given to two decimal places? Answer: 1.05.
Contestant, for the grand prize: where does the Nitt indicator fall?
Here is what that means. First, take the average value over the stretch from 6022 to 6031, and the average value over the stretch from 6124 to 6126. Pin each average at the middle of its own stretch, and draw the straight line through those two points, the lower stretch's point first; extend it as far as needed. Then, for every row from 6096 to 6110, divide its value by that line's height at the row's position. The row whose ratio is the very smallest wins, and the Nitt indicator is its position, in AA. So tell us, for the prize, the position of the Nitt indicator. 6097.62 AA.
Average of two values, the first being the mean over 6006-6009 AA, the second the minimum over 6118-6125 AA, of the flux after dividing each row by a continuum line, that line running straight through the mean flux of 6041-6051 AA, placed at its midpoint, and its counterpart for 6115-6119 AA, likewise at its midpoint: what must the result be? 0.97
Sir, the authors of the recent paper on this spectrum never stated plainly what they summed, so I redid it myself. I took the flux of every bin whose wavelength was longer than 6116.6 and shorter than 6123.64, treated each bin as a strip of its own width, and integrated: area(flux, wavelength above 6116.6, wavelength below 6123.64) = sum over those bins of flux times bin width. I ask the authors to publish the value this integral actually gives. 103.0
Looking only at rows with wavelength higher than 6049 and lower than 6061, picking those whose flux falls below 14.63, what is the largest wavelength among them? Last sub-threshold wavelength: 6059.83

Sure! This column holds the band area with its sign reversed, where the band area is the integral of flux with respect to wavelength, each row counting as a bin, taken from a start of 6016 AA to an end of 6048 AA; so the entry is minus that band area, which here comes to -474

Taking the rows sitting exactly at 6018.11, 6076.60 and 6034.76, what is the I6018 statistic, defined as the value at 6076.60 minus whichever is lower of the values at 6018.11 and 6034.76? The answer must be 1.2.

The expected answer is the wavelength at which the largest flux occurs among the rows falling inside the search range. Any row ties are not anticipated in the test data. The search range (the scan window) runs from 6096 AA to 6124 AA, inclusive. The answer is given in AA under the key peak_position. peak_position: 6108.86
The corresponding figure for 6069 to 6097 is 6082.19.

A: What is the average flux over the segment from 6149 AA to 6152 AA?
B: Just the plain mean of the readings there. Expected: 14.5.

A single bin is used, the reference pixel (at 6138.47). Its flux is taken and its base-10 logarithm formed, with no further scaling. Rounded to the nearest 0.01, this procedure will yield 1.16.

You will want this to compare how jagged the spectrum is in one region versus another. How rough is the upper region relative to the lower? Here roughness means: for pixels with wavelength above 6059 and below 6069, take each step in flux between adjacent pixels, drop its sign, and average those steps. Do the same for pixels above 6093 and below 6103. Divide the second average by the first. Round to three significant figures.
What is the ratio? 2.21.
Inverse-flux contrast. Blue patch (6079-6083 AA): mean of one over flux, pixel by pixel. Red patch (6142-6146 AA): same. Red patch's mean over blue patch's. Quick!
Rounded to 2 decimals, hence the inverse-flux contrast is 1.02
